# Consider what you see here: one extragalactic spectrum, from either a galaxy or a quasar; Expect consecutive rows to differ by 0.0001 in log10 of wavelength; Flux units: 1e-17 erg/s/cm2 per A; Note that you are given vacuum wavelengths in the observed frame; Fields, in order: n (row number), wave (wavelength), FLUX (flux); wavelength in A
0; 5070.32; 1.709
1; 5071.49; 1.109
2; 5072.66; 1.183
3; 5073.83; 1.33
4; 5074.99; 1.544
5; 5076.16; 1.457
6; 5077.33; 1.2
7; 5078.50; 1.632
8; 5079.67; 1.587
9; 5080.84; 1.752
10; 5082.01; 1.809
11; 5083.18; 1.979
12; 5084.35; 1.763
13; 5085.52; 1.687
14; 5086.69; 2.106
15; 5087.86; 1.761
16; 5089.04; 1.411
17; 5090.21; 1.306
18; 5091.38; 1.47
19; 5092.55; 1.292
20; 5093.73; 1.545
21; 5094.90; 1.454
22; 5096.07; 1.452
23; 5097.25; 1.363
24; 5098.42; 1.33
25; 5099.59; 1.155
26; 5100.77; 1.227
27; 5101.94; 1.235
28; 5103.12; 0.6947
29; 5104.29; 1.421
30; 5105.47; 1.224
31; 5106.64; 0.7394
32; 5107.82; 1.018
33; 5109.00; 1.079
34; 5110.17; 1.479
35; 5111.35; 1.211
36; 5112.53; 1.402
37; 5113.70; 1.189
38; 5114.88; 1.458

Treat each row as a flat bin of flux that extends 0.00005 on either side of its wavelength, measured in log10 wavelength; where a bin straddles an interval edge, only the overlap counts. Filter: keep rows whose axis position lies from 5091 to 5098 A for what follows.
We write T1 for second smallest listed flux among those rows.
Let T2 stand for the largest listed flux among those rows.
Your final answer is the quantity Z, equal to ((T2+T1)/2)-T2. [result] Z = -0.091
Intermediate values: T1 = 1.363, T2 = 1.545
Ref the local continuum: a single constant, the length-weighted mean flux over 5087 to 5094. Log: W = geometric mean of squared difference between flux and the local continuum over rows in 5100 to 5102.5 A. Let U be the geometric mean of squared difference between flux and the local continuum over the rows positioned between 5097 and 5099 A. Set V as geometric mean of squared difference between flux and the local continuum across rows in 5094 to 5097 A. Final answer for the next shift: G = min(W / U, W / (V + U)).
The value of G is 3.3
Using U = 0.019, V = 0.001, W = 0.064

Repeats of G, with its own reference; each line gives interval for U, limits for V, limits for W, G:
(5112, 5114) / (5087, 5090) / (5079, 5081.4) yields 0.6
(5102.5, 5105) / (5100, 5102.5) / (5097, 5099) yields 0.2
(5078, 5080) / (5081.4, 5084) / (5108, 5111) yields 0.0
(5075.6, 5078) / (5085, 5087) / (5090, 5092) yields 0.0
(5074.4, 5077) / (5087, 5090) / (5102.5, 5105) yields 2.3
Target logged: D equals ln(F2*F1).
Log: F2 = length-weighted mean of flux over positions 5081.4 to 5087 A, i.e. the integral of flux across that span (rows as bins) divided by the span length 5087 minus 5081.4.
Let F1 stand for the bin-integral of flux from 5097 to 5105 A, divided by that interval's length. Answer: 0.80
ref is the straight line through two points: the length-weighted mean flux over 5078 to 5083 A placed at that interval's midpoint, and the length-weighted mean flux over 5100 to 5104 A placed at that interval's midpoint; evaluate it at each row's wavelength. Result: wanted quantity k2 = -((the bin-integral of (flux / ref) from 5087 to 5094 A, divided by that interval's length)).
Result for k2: -1.04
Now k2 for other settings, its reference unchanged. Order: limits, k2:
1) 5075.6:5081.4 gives -0.86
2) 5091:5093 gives -1.00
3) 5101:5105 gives -1.07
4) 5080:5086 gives -1.09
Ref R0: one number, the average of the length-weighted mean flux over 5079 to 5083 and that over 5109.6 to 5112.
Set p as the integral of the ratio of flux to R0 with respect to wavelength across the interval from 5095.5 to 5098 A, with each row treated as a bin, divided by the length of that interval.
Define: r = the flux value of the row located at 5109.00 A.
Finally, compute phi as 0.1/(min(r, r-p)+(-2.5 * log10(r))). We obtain 1.1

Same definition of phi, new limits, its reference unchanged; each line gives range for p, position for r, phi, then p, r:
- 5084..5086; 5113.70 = -0.9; 1.12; 1.189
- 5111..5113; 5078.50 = 0.4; 0.85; 1.632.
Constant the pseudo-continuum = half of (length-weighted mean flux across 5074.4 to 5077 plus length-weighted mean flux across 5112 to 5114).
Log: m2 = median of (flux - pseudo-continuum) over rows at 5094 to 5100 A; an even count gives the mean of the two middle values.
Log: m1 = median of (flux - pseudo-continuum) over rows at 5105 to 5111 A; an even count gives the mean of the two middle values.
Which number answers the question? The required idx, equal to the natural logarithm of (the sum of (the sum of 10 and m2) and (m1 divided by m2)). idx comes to 3.0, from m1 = -0.3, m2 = -0.03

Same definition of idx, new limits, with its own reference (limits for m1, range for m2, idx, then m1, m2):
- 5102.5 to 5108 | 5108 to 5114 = 2.5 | -0.4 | -0.18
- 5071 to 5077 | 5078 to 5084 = 2.3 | -0.1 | 0.36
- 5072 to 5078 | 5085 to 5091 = 2.3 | -0.1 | 0.29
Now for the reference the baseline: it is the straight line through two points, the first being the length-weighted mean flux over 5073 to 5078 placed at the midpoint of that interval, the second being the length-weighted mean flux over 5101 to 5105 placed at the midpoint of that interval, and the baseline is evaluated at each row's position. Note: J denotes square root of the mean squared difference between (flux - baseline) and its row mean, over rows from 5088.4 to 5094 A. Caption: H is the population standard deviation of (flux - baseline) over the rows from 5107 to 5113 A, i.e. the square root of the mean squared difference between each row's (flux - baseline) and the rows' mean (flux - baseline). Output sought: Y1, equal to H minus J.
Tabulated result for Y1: 0.09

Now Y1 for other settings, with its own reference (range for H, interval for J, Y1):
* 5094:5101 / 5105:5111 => -0.16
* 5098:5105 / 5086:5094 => -0.03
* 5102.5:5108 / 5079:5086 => 0.15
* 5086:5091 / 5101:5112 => 0.04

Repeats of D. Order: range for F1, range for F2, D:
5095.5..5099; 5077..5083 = 0.82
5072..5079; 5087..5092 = 0.74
